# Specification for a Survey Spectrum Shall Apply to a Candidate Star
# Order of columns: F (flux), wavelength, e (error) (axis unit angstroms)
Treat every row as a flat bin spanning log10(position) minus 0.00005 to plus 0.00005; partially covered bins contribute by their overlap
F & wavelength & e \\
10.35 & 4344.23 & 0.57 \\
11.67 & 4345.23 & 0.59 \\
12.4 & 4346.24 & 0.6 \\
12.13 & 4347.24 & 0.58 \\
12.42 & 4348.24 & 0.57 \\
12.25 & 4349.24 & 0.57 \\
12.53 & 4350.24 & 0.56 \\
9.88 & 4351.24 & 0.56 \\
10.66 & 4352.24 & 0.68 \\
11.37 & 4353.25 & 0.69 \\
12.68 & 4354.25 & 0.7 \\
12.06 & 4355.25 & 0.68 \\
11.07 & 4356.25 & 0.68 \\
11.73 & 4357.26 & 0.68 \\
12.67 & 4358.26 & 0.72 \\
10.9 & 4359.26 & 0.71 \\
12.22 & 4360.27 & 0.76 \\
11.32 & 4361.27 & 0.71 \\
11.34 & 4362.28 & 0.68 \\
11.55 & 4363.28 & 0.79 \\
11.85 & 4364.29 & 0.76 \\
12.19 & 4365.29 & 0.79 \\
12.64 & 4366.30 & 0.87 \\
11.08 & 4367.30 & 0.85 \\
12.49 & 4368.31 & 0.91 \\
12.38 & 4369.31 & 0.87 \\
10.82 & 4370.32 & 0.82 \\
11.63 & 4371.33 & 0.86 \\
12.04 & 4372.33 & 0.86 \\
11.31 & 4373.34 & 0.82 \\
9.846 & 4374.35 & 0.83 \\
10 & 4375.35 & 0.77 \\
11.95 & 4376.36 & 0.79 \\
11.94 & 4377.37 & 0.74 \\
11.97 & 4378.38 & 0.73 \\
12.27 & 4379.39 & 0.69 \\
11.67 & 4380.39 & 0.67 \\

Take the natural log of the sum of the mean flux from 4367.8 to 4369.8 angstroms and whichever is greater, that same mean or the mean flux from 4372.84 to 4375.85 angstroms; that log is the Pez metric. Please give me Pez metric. 3.21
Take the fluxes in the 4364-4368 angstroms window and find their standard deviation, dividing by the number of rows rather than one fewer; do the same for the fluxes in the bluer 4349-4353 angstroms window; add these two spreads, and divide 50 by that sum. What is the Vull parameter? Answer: 30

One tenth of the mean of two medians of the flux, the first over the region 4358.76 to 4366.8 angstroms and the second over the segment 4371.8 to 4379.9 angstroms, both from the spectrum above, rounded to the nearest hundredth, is 1.18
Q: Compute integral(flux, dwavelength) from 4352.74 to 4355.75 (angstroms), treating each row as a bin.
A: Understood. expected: 36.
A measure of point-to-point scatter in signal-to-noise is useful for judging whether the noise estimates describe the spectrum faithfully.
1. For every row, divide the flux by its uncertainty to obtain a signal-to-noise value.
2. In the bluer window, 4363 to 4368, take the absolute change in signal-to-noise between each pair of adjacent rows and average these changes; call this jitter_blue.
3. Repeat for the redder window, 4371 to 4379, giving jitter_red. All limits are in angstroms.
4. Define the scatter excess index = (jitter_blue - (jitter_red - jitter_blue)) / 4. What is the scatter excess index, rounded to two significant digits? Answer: 0.19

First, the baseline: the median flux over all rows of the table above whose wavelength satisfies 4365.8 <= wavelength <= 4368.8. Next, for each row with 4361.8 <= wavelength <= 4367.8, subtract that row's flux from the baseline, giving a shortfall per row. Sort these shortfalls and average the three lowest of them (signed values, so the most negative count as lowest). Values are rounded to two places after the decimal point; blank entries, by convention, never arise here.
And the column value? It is 0.26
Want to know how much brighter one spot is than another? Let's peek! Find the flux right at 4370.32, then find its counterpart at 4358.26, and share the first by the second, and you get 0.85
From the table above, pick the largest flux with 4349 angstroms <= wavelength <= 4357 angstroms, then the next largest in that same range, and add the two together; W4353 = 25.2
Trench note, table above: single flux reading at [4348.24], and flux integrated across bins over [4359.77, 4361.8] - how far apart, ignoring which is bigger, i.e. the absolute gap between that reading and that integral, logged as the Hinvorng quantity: 11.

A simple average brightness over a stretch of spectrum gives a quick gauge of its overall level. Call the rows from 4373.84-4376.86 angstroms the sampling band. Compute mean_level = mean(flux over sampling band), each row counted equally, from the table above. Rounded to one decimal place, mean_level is 10.6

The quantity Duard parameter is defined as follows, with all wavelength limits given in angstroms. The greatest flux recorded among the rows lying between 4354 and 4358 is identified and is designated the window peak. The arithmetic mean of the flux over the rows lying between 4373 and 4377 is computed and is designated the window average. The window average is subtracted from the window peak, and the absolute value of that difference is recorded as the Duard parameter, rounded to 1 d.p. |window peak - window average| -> 1.9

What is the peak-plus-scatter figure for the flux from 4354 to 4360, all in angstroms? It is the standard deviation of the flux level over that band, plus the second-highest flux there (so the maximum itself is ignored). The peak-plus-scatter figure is 13.4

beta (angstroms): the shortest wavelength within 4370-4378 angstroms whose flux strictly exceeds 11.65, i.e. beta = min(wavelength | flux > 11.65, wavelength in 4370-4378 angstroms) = 4372.33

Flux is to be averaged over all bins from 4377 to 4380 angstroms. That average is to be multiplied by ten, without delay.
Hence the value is 121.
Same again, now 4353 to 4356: 120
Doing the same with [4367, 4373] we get 117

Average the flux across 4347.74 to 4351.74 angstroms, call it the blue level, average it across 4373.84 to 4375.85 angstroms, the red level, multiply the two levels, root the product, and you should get 10.8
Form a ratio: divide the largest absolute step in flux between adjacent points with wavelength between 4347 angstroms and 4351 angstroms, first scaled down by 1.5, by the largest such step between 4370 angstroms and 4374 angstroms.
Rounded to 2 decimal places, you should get 0.24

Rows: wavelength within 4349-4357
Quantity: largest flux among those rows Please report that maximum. 12.68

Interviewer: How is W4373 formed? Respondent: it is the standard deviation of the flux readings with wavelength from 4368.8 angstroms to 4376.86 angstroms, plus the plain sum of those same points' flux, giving 90.9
